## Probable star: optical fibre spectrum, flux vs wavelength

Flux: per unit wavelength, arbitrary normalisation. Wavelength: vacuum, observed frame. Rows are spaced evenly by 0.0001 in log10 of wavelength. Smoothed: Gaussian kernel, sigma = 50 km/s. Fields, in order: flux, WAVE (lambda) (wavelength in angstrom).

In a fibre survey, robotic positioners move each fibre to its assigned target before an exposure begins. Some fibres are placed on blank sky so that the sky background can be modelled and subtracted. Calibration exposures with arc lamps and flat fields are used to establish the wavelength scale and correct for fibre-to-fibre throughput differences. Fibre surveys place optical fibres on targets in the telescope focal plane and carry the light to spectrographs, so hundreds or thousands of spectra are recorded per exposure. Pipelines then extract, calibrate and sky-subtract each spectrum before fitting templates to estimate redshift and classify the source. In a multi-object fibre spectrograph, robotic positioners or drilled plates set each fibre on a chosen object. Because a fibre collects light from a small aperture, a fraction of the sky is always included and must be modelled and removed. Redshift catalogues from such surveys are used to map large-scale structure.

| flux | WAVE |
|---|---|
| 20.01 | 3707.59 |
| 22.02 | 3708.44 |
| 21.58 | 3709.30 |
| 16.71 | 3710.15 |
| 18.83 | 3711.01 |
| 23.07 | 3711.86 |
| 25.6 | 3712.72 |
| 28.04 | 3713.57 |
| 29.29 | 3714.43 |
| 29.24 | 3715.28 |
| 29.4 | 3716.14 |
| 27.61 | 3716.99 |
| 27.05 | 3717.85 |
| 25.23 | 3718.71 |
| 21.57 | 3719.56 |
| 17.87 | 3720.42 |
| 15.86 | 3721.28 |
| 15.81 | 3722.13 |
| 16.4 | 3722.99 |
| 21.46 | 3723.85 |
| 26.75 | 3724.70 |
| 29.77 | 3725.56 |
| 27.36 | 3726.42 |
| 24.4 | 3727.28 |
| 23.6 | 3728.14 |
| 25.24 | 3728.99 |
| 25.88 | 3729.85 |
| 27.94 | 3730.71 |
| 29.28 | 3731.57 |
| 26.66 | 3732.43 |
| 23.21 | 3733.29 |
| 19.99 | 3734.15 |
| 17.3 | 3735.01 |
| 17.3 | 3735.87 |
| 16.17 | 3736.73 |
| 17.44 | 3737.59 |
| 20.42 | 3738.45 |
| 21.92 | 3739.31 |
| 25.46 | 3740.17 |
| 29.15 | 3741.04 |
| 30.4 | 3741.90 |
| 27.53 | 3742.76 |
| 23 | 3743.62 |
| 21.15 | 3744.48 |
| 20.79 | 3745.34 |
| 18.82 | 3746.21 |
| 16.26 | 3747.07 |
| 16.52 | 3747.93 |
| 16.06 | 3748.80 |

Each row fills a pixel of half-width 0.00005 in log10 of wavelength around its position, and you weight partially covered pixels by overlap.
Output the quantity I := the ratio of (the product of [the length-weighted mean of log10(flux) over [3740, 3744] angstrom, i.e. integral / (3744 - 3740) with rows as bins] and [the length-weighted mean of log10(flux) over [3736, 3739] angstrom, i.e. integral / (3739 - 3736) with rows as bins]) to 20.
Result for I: 0.090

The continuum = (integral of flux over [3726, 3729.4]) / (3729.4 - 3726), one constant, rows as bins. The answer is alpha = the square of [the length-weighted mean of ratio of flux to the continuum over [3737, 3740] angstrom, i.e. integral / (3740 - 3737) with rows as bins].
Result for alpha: 0.6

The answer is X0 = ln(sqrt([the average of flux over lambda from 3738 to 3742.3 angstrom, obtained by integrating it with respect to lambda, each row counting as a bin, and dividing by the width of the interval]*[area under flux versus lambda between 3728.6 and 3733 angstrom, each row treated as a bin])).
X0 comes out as 4.00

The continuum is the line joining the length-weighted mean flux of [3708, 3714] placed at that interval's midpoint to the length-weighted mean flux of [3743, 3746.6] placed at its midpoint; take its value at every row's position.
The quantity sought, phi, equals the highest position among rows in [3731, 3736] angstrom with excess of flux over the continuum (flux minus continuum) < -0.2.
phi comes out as 3735.87 angstrom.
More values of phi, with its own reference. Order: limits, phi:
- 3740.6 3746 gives 3745.34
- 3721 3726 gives 3723.85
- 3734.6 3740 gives 3738.45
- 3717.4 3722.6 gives 3722.13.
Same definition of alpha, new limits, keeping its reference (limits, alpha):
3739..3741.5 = 1.0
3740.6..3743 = 1.3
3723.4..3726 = 1.1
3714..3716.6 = 1.4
